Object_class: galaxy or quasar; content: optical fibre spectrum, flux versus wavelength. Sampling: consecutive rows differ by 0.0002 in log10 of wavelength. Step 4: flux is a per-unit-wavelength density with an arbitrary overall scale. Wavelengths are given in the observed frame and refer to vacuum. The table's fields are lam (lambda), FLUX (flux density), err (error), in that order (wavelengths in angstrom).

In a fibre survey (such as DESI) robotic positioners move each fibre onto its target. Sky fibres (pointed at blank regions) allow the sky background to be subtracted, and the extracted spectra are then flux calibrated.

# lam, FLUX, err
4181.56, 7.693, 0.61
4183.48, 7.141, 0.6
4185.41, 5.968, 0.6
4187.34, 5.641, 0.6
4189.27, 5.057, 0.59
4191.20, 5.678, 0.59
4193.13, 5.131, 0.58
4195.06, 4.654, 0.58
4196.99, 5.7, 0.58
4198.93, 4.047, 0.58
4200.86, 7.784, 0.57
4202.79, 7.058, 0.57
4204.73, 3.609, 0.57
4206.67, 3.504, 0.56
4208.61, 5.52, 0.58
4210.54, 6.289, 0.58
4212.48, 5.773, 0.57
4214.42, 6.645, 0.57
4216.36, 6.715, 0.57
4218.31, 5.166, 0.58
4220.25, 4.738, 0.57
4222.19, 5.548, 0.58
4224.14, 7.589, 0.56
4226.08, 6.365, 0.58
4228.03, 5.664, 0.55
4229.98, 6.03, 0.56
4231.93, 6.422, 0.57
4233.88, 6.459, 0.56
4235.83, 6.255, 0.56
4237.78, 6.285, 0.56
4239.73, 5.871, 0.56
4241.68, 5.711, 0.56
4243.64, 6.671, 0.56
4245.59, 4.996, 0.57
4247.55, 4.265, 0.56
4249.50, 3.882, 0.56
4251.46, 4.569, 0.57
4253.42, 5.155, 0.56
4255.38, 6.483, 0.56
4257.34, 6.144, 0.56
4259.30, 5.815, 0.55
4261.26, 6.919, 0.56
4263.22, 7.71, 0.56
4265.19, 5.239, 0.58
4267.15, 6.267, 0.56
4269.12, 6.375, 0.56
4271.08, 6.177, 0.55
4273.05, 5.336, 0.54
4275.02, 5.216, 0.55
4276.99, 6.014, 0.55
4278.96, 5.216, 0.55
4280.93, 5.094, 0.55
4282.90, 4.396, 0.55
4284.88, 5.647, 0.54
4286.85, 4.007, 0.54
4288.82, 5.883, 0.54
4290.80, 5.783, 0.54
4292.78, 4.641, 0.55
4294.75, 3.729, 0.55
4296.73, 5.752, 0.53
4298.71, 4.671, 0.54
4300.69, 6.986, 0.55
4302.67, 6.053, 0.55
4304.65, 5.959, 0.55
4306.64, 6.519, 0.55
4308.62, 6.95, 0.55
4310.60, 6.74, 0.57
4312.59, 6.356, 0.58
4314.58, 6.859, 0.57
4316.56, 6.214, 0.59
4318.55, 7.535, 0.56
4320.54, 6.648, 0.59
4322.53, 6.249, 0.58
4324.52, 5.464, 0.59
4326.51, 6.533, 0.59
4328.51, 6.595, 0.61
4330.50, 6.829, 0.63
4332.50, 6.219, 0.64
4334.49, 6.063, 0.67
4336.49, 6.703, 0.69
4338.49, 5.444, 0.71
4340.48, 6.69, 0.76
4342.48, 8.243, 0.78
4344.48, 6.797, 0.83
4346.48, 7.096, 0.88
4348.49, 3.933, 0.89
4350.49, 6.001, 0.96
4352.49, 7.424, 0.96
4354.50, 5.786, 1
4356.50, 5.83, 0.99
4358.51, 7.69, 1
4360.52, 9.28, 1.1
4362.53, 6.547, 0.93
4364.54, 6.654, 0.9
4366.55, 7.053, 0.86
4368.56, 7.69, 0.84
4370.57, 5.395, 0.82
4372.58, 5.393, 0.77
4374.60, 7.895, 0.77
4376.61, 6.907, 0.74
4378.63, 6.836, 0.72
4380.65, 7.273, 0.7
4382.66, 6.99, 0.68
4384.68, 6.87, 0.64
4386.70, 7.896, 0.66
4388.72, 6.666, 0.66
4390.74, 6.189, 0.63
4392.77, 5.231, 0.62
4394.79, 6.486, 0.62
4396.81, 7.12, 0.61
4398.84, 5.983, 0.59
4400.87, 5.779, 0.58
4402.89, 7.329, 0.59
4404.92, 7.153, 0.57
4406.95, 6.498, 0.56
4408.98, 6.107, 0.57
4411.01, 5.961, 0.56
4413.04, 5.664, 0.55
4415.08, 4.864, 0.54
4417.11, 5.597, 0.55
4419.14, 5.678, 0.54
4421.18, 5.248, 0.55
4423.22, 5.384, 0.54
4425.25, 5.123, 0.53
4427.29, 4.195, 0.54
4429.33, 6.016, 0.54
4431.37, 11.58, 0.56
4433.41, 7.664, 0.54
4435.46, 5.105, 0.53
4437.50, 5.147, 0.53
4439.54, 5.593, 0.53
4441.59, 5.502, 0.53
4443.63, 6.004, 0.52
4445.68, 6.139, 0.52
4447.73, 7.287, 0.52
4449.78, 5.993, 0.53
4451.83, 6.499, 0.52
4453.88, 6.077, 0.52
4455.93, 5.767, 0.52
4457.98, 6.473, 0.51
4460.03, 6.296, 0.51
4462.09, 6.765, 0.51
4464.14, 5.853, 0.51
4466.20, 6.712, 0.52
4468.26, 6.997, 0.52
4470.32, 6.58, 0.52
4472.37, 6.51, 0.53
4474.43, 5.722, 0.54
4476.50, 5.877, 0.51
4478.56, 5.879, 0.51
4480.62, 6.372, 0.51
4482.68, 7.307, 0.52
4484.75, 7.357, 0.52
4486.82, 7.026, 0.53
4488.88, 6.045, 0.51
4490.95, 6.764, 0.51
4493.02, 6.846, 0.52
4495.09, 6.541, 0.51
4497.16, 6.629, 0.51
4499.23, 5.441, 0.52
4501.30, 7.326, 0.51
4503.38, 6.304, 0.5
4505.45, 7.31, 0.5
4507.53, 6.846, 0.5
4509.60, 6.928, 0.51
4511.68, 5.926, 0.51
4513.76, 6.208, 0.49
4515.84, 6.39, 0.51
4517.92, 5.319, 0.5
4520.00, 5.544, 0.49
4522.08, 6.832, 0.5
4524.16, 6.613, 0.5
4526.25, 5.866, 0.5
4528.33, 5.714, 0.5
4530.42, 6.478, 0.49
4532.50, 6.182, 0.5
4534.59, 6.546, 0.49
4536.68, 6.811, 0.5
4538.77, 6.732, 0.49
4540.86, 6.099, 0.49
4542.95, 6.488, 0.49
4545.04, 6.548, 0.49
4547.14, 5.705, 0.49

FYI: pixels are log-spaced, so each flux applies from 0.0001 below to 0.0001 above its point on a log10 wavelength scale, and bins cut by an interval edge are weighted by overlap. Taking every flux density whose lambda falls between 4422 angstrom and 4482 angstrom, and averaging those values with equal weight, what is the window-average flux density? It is 6.25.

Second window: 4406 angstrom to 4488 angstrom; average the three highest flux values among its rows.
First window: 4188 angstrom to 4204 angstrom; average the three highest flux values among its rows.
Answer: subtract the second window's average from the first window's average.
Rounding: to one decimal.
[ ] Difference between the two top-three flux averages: -2.0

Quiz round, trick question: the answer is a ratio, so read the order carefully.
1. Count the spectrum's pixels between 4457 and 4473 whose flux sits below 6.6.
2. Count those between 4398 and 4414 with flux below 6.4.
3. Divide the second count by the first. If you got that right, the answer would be 1.00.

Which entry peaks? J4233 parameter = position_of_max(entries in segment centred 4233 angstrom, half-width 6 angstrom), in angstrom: 4233.88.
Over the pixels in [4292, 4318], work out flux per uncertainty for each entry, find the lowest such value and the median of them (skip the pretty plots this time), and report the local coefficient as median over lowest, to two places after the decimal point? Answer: 1.62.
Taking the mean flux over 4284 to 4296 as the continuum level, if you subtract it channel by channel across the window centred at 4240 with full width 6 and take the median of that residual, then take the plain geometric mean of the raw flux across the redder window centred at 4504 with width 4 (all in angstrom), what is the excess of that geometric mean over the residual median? 5.9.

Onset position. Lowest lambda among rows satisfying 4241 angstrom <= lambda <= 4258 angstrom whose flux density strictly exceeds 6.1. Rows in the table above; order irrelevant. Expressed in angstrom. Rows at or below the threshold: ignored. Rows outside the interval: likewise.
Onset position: 4243.64 angstrom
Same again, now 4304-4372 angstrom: 4306.64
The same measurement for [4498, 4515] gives 4501.30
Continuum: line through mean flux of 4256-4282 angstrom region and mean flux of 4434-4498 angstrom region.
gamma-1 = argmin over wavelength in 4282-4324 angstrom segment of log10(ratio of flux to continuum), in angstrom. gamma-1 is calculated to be 4294.75 angstrom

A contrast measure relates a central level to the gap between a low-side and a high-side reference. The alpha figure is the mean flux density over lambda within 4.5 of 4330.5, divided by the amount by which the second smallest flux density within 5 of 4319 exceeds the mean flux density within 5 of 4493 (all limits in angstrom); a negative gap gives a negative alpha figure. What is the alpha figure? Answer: -20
